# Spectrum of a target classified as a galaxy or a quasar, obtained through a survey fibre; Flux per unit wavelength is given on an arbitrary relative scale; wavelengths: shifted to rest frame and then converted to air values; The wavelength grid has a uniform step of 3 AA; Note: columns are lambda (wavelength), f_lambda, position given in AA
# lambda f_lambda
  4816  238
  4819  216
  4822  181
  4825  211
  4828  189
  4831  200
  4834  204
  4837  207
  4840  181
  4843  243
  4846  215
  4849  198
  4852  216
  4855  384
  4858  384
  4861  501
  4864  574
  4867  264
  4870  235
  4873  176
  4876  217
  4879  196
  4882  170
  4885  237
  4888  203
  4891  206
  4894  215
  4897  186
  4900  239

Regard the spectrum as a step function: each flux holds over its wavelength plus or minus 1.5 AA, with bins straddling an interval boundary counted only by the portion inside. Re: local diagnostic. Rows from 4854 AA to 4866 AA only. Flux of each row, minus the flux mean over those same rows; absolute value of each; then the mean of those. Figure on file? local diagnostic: 77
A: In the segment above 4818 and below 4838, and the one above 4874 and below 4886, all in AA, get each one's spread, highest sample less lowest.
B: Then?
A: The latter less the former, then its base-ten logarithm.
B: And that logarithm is 1.51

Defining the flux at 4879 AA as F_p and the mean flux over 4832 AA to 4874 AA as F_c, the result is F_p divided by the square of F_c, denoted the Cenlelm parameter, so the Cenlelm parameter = 0.0024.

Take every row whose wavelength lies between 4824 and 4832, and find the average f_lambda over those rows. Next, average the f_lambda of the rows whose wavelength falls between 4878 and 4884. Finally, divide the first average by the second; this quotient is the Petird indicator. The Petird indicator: 1.1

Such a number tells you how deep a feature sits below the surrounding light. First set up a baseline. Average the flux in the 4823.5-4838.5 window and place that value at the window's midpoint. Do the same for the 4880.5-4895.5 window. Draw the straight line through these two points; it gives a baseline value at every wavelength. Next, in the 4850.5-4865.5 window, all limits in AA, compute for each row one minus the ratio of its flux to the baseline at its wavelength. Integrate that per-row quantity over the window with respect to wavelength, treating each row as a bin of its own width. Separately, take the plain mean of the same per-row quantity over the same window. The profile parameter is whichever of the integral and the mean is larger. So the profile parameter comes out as -1.02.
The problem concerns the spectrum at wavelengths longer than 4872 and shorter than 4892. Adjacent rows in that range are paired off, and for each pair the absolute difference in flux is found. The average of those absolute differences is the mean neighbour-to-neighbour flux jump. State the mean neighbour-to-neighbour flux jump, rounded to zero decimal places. 32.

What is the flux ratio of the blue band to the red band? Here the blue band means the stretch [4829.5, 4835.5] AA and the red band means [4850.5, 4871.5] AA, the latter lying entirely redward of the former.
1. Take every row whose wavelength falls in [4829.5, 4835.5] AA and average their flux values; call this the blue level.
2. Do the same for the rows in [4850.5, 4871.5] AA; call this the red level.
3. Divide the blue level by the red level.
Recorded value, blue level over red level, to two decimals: 0.55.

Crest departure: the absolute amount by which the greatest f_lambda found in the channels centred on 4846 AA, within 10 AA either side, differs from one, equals 383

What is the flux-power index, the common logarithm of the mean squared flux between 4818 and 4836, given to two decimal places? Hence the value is 4.60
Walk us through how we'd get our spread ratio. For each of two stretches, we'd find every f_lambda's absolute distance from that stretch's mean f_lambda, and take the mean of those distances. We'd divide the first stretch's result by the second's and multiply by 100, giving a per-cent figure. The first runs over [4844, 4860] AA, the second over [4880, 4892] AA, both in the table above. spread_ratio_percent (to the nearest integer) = 478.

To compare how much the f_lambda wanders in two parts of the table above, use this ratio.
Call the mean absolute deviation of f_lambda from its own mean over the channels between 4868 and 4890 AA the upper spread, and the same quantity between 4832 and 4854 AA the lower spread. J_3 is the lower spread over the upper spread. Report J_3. 0.6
